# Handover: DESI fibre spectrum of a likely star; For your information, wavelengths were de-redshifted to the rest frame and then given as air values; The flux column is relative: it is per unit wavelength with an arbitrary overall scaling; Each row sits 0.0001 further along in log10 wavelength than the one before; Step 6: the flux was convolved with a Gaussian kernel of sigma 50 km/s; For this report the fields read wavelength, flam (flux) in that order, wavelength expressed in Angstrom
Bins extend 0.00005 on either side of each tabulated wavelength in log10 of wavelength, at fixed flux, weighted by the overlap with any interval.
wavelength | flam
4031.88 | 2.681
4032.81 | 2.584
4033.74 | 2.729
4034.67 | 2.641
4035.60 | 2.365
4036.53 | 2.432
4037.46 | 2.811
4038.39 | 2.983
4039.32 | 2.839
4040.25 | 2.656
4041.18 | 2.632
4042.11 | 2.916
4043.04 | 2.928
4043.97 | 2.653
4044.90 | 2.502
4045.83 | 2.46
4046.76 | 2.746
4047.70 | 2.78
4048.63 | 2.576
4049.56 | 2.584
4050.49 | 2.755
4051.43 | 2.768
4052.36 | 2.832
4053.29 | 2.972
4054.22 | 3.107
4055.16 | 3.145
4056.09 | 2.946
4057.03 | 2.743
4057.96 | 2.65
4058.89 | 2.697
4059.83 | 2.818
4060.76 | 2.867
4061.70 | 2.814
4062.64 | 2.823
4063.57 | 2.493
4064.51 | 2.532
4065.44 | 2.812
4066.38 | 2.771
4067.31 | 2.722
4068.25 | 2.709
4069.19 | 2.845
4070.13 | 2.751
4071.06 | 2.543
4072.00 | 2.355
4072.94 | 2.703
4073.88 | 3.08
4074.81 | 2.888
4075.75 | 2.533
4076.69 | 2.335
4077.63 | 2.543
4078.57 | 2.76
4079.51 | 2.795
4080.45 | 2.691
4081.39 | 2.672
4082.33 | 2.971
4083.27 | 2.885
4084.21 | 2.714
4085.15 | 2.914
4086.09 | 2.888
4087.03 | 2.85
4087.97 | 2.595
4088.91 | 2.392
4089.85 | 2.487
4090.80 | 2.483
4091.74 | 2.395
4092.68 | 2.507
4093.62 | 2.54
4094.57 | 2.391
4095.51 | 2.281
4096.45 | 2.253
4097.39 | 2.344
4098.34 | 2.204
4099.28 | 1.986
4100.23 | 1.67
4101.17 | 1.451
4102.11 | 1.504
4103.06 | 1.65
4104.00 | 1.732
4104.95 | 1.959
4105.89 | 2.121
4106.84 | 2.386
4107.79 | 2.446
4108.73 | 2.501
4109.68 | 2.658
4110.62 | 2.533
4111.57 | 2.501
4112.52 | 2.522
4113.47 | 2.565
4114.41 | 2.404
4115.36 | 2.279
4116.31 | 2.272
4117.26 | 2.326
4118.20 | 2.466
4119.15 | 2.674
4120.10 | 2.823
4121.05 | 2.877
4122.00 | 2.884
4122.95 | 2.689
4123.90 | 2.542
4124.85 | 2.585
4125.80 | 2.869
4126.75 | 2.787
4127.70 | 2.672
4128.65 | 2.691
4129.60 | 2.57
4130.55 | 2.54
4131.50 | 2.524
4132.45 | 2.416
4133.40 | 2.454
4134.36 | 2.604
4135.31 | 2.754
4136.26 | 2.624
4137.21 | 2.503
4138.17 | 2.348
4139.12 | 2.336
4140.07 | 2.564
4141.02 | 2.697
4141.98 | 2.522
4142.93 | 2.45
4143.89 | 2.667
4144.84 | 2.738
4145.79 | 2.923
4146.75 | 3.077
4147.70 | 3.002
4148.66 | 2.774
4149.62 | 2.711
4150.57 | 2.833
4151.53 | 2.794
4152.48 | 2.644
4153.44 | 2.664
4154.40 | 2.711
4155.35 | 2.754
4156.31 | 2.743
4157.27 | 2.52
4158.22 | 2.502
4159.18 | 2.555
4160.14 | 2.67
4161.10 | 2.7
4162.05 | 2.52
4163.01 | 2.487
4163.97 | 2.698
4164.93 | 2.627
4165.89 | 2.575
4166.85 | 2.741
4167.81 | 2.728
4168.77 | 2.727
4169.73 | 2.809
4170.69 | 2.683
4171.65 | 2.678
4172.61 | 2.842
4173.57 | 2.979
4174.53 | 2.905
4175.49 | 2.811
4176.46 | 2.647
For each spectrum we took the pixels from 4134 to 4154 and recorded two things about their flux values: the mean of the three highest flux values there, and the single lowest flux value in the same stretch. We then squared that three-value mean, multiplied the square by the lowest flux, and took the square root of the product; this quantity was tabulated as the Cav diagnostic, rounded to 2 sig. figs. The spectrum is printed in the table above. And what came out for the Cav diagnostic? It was 4.6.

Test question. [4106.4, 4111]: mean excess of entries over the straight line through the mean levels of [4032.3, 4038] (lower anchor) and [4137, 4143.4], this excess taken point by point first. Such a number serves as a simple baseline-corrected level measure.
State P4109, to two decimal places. -0.02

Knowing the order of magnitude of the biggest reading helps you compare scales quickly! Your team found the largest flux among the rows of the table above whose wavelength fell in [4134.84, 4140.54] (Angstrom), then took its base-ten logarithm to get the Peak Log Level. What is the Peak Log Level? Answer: 0.440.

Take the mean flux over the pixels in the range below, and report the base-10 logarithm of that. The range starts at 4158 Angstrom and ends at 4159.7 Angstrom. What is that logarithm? 0.403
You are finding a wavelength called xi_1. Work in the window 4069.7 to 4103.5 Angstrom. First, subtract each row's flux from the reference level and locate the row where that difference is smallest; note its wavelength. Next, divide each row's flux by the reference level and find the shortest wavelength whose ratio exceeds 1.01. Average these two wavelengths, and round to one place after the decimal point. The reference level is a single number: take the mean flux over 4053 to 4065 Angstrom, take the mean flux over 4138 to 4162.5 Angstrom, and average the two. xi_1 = 4073.9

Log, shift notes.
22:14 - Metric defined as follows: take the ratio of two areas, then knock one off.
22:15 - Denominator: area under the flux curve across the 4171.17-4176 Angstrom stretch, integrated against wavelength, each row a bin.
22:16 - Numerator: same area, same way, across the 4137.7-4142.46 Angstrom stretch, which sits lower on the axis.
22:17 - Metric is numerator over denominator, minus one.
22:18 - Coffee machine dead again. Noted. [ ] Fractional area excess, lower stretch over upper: -0.13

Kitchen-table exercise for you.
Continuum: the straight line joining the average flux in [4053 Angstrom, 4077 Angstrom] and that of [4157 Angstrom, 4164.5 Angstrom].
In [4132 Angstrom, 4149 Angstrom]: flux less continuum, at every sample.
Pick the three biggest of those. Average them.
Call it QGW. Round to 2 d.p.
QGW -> 0.39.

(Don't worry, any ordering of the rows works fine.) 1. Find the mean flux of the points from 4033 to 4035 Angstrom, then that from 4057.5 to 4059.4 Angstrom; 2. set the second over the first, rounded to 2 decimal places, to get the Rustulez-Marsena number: 1.00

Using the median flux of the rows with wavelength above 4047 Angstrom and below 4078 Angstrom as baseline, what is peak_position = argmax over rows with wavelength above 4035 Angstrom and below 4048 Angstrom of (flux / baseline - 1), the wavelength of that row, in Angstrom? 4038.39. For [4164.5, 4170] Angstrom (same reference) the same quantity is 4169.73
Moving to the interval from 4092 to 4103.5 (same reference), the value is 4093.62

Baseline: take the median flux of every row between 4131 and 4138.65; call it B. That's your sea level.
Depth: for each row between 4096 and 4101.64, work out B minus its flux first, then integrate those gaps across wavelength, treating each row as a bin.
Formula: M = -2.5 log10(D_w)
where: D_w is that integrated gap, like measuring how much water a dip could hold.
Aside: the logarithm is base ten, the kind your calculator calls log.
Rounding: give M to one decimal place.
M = -1.2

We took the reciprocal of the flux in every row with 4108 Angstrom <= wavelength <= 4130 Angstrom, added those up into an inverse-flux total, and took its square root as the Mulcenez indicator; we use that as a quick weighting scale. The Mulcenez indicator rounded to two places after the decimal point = 2.98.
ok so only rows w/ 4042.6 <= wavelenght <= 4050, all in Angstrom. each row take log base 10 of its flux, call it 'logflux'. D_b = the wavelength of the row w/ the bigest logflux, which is 4043.04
